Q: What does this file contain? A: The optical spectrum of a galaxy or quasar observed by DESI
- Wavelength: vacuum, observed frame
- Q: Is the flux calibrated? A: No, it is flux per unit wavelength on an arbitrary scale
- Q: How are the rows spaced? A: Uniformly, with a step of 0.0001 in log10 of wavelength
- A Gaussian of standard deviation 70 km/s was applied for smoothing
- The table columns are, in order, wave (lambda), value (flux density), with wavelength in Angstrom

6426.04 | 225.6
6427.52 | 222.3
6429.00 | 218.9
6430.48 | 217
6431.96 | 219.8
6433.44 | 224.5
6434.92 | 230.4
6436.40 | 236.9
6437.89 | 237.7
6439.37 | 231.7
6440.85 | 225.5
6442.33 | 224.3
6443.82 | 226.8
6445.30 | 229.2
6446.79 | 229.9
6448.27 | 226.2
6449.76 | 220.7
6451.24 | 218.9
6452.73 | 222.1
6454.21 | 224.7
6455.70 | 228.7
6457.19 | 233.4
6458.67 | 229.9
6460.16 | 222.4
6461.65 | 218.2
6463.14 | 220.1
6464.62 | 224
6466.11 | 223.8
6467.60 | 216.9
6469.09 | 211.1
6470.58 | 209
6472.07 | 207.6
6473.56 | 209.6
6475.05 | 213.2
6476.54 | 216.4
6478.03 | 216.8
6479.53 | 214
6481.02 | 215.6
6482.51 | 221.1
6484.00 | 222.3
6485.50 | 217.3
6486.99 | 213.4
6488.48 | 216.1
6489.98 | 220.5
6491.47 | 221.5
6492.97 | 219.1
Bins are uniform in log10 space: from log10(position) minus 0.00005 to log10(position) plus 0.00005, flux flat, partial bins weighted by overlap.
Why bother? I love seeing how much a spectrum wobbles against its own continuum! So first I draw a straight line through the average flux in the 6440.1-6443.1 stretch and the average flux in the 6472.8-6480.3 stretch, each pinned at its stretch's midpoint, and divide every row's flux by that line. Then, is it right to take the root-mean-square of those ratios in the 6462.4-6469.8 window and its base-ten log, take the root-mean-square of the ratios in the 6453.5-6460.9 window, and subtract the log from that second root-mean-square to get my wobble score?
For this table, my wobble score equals 1.032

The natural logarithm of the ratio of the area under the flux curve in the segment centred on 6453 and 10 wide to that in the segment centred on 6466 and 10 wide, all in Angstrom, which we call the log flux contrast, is 0.03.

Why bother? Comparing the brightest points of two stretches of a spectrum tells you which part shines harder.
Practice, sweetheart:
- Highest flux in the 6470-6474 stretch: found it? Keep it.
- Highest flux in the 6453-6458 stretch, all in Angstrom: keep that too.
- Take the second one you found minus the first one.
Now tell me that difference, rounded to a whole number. 24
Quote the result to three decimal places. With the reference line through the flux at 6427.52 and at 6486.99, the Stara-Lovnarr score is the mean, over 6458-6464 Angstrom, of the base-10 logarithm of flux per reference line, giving 0.010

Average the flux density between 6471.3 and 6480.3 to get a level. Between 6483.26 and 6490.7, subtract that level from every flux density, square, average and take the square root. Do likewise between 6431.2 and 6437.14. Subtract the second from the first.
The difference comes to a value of -10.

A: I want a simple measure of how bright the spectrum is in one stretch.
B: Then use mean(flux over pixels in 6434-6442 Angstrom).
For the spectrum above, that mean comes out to 232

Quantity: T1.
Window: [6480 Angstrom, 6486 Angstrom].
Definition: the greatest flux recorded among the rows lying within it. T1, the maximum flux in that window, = 222.3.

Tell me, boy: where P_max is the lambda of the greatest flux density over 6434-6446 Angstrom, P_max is 6437.89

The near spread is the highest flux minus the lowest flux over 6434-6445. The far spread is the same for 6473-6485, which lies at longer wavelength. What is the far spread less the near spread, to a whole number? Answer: -1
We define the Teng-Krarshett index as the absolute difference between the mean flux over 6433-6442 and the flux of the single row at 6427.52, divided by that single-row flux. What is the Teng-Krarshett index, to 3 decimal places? 0.040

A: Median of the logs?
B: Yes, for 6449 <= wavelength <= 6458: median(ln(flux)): 5.41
